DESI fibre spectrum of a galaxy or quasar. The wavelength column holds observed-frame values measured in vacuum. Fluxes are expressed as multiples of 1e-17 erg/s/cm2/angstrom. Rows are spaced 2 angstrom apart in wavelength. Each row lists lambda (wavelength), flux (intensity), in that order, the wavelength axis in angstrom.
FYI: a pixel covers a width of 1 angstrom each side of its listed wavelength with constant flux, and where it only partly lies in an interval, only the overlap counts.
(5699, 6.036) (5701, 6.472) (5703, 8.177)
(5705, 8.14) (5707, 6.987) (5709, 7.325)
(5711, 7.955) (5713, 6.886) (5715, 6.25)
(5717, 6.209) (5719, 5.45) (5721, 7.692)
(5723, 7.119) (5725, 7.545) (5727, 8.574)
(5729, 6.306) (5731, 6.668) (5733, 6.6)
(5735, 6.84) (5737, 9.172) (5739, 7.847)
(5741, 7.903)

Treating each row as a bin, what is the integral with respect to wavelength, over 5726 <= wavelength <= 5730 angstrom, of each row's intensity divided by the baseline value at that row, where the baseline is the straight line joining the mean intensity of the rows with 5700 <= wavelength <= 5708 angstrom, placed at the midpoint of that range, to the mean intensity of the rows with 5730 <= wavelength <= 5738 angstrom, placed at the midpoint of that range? 4.05 angstrom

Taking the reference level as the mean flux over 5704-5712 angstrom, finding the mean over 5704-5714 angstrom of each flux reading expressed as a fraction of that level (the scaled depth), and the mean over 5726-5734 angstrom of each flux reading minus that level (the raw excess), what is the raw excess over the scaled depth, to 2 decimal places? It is -0.58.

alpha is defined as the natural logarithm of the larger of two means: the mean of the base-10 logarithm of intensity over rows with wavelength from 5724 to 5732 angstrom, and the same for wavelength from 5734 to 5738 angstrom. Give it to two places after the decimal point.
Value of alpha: -0.11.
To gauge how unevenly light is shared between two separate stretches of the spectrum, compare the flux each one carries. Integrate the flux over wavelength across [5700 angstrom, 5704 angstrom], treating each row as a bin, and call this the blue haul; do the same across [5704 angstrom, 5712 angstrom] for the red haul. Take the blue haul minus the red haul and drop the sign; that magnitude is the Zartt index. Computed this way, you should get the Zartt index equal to 32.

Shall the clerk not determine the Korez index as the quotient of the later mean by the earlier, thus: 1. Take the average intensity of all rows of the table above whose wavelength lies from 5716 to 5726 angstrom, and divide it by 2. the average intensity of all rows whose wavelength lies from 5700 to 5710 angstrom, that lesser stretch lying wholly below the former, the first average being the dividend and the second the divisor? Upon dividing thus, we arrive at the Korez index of 0.92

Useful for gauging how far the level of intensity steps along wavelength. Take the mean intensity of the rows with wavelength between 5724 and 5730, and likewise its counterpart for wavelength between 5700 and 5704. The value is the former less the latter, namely 0.15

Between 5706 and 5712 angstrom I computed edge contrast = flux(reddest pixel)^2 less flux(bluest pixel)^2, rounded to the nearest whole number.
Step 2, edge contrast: 14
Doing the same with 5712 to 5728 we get 26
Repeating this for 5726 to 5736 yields -27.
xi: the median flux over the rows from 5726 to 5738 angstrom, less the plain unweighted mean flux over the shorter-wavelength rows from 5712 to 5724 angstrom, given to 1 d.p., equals 0.2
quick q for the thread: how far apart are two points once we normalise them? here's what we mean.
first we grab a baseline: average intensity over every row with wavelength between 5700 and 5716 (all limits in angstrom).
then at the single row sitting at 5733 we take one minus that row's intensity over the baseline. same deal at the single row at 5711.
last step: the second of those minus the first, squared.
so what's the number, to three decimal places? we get 0.035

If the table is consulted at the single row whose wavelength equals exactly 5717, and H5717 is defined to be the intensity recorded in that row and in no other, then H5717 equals 6.209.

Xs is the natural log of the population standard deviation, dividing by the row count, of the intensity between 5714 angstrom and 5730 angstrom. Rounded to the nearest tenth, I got 0.0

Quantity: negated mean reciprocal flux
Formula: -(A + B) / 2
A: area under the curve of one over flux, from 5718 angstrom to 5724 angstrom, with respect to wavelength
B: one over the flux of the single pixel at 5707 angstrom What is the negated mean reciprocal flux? -0.53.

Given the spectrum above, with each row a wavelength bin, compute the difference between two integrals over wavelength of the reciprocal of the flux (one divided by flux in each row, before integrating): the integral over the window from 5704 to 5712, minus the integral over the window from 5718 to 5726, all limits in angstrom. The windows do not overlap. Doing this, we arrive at -0.12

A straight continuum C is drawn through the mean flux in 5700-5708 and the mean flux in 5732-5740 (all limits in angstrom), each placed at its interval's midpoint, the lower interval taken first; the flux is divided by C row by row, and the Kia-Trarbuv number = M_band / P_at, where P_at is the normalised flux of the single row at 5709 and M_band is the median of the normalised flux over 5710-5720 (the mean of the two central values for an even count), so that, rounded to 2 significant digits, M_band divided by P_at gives 0.85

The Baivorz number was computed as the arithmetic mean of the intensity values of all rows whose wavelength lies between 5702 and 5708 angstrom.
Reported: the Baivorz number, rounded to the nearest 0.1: 7.8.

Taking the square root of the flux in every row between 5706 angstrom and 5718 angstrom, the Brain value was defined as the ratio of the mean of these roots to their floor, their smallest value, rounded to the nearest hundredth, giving 1.06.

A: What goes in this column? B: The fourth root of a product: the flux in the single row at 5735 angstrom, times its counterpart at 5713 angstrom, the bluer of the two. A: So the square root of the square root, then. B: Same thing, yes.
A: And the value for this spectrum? 2.62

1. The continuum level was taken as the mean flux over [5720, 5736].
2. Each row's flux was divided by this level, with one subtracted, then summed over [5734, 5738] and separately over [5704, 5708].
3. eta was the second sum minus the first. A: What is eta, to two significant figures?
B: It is -0.12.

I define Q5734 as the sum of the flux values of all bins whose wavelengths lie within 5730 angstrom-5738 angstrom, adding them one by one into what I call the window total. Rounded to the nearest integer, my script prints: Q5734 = 29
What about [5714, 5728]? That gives 49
